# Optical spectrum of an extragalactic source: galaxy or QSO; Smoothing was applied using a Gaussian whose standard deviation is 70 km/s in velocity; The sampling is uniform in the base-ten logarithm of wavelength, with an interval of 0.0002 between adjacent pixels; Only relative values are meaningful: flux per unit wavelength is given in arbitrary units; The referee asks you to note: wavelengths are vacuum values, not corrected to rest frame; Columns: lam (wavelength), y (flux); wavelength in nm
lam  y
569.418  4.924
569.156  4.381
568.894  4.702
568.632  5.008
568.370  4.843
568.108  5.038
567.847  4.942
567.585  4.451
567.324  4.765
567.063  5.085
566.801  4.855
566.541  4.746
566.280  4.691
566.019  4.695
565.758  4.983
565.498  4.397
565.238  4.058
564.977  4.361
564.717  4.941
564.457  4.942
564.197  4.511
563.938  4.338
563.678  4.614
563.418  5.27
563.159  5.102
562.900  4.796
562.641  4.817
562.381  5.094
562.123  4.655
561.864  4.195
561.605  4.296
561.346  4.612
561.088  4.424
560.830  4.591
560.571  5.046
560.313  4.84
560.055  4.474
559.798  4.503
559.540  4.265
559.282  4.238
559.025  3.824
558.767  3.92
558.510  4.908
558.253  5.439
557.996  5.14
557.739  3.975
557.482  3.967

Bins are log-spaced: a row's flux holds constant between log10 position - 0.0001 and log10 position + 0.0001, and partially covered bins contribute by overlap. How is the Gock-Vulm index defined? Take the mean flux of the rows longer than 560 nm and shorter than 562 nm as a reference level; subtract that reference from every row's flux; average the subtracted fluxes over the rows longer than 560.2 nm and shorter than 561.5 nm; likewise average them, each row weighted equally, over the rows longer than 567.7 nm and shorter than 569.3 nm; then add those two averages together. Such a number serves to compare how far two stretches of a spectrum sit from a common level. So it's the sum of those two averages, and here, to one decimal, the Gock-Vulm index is 0.4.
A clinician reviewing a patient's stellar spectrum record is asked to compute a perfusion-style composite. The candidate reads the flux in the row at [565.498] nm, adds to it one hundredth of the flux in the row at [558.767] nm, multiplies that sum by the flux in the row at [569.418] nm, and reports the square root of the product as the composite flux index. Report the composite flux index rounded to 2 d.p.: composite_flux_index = 4.67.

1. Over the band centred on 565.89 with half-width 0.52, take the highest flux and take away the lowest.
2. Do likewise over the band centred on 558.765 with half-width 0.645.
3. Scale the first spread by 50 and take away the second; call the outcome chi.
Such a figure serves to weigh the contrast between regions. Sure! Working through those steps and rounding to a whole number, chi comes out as 28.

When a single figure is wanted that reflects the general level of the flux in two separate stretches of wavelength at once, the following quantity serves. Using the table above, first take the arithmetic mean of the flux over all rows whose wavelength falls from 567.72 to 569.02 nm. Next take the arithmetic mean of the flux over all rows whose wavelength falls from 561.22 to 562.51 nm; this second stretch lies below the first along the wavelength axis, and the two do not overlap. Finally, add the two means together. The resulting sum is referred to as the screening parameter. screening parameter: 9.48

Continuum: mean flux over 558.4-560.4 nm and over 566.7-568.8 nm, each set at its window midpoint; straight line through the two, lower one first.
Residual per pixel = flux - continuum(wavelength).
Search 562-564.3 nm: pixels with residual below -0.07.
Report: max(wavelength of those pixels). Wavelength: 564.197 nm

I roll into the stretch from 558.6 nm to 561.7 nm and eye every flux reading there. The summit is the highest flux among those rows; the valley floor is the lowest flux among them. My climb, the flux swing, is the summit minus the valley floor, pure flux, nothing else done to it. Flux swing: 1.2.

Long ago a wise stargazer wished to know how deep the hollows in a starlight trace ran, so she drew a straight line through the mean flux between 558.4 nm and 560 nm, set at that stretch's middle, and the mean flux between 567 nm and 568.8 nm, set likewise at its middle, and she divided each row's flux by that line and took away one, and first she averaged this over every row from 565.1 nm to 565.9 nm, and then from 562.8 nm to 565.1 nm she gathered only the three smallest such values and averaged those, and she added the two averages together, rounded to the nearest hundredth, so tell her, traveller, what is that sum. -0.10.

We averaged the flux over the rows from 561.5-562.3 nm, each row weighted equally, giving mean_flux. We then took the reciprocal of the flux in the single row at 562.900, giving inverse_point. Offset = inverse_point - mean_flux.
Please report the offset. -4.2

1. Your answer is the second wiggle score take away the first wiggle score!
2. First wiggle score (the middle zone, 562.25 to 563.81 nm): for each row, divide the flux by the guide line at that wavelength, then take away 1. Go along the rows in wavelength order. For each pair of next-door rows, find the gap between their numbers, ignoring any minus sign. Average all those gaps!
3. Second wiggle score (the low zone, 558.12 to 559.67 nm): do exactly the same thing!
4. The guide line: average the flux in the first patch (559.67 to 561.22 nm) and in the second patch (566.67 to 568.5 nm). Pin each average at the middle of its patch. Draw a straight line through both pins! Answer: 0.029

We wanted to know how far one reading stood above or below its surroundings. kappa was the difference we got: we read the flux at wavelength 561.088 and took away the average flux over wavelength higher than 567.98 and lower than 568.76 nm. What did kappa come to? -0.54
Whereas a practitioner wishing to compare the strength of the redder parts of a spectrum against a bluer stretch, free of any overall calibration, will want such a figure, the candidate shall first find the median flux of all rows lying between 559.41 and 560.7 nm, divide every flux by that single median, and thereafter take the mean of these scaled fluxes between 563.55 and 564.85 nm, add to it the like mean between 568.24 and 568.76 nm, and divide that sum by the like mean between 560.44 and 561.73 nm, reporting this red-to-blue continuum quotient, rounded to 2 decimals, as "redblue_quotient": 2.09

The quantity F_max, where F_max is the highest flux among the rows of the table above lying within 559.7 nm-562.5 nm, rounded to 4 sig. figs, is 5.094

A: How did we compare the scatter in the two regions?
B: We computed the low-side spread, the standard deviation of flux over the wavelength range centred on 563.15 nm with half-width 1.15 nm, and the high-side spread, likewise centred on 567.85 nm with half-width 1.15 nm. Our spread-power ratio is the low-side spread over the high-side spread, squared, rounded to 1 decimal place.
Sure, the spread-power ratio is 2.4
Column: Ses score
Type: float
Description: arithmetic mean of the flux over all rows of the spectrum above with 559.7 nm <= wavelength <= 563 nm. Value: 4.64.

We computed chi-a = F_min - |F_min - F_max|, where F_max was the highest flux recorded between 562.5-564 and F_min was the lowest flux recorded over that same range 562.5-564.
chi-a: 3.41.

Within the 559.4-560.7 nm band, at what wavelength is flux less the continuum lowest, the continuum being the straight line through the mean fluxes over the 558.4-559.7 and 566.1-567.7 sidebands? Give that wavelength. 559.540 nm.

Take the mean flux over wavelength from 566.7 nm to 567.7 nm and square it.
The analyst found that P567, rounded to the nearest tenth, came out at 22.9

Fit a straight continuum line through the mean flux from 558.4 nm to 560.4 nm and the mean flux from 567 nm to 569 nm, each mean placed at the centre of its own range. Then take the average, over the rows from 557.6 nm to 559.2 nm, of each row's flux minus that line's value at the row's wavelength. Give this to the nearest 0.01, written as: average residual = 0.22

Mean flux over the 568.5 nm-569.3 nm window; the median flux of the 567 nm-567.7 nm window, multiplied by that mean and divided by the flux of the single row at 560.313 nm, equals 4.6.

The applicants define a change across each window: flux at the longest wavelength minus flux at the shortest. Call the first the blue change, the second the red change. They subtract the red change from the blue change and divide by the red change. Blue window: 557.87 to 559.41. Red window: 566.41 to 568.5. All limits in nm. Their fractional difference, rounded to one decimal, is -10.3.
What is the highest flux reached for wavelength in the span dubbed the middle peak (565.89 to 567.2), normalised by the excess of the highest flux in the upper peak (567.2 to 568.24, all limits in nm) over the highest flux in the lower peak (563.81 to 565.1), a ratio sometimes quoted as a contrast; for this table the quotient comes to 53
